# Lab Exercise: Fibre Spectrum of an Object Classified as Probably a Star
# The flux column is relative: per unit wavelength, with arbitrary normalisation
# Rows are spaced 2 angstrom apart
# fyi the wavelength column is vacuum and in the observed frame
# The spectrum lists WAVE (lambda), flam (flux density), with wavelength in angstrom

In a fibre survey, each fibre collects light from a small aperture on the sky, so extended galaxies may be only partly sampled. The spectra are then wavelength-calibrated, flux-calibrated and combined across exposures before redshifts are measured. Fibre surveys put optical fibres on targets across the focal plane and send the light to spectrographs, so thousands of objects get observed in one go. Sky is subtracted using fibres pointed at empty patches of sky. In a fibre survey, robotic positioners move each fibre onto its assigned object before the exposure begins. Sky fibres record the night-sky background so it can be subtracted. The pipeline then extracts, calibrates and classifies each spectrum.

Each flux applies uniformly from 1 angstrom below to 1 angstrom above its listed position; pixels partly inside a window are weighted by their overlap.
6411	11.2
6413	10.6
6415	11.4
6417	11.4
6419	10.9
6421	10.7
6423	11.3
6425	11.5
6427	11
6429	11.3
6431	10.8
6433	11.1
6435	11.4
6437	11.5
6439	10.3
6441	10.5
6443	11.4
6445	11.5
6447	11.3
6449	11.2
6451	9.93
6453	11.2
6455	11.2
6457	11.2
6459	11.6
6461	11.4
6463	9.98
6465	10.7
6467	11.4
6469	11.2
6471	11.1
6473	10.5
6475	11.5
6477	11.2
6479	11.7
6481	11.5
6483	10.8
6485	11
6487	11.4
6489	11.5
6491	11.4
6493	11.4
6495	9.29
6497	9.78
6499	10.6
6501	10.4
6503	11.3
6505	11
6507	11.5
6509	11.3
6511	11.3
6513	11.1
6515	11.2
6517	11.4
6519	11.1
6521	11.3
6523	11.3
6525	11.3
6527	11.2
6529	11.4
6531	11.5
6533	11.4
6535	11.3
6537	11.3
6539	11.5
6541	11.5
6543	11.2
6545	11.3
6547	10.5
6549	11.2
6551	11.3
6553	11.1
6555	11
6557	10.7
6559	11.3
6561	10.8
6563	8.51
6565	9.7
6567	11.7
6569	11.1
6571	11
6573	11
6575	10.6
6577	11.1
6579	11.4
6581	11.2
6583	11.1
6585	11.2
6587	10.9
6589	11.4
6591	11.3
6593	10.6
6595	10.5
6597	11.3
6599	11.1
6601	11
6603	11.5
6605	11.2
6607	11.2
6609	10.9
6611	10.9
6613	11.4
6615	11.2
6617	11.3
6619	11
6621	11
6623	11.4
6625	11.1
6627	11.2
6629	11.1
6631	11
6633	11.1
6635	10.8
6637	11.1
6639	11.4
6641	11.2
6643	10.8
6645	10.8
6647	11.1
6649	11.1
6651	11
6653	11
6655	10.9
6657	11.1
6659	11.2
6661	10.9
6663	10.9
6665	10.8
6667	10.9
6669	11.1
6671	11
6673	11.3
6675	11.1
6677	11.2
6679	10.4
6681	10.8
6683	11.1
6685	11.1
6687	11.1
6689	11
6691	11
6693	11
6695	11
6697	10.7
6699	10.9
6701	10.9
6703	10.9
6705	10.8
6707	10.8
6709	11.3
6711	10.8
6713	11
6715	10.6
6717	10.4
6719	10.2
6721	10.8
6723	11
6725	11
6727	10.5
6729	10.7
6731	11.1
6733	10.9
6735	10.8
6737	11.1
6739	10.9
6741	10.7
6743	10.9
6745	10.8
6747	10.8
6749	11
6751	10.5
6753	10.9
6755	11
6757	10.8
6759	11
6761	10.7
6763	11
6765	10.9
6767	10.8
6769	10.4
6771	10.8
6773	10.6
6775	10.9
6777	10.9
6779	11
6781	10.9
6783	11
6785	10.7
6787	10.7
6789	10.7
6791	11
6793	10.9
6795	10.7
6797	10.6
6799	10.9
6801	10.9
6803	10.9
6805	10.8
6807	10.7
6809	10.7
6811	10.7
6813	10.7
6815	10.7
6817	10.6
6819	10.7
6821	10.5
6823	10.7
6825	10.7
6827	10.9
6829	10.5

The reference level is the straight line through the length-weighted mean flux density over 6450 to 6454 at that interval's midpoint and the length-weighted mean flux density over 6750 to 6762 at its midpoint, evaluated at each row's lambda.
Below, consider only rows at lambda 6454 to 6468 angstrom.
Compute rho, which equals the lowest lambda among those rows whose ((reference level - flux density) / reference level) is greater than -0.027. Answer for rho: 6463 angstrom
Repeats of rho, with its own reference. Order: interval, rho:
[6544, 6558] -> 6547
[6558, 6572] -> 6561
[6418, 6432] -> 6421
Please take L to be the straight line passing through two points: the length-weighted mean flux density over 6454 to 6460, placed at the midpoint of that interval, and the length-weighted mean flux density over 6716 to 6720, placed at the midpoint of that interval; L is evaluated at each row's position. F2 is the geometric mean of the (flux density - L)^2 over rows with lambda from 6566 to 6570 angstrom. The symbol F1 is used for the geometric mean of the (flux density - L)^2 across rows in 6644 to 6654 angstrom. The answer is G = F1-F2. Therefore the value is 0.00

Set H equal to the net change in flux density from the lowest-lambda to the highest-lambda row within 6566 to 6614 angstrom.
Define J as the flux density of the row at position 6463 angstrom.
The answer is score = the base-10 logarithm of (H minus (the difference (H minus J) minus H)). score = 0.99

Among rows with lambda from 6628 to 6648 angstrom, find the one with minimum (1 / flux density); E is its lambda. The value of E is 6639 angstrom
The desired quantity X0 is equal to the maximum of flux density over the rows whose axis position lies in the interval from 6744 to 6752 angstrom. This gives 11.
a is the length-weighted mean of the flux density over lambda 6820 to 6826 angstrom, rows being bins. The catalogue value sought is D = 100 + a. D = 110.6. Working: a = 10.6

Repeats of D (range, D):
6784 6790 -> 110.7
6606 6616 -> 111.1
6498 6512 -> 111.1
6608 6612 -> 110.9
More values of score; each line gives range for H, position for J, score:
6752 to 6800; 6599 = 1.05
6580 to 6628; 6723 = 1.04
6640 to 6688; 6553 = 1.04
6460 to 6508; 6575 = 1.03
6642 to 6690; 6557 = 1.04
